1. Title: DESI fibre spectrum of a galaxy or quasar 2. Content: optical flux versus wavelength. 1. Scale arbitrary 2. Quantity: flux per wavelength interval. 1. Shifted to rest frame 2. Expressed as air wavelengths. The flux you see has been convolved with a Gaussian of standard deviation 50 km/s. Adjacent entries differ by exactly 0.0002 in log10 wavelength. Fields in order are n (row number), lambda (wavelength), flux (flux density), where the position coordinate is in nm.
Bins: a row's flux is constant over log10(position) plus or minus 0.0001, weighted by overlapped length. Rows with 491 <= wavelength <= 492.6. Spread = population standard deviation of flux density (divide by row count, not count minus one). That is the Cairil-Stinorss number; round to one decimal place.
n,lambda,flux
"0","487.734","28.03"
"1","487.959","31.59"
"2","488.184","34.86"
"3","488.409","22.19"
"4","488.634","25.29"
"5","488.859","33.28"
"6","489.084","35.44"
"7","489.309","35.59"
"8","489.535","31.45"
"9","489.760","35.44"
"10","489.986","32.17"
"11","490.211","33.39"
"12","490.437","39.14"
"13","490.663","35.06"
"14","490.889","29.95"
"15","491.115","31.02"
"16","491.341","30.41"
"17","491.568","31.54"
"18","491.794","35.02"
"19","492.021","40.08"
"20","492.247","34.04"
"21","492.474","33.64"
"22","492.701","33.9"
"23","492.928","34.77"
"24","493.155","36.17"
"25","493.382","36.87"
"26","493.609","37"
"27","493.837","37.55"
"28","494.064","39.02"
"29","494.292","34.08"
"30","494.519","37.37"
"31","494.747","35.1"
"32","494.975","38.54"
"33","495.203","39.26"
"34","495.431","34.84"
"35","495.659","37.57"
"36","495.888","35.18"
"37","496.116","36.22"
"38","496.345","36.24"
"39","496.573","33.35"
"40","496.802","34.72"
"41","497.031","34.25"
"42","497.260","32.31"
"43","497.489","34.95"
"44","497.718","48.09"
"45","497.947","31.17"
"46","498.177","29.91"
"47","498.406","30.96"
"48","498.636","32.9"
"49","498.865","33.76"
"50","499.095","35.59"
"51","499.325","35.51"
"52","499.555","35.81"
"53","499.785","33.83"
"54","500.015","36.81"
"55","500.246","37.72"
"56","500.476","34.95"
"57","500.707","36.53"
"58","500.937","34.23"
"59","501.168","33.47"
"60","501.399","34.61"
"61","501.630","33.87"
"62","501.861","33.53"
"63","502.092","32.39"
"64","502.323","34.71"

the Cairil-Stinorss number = 3.1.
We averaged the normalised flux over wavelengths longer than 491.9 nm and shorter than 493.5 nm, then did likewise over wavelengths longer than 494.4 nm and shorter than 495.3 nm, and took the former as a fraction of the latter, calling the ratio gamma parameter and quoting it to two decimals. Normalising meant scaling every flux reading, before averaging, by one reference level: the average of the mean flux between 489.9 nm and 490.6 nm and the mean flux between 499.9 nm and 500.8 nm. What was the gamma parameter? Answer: 0.95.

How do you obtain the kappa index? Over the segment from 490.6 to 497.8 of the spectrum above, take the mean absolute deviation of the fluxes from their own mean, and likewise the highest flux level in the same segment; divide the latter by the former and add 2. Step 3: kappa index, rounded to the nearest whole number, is 22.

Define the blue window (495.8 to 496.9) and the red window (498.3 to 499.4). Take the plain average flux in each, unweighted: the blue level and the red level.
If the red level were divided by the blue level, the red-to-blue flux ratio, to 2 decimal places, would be 0.96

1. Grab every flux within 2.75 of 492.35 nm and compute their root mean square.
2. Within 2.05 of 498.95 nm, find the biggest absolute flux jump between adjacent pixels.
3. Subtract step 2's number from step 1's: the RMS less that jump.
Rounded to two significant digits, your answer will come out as 18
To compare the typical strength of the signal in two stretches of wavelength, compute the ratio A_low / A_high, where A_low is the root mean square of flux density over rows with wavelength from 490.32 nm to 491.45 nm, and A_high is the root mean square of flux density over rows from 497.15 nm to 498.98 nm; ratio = 0.96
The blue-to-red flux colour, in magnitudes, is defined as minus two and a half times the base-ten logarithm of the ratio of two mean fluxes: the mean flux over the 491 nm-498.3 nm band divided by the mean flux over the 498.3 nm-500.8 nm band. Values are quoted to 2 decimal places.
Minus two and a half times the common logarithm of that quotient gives -0.02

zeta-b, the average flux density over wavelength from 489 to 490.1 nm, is 34.0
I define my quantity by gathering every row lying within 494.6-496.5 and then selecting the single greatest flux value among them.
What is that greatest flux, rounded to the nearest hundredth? 39.26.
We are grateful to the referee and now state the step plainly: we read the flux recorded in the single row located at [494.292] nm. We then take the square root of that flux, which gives 5.84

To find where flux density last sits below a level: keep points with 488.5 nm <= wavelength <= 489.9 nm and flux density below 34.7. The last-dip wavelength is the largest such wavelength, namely 489.535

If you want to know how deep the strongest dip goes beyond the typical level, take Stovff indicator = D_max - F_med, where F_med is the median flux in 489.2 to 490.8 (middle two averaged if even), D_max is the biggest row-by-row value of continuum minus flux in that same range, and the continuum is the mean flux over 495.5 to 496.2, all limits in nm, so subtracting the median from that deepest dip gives -30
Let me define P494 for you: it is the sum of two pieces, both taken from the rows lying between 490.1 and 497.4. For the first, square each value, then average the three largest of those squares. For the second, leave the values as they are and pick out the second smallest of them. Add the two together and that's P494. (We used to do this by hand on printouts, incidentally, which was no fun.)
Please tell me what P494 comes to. 1590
